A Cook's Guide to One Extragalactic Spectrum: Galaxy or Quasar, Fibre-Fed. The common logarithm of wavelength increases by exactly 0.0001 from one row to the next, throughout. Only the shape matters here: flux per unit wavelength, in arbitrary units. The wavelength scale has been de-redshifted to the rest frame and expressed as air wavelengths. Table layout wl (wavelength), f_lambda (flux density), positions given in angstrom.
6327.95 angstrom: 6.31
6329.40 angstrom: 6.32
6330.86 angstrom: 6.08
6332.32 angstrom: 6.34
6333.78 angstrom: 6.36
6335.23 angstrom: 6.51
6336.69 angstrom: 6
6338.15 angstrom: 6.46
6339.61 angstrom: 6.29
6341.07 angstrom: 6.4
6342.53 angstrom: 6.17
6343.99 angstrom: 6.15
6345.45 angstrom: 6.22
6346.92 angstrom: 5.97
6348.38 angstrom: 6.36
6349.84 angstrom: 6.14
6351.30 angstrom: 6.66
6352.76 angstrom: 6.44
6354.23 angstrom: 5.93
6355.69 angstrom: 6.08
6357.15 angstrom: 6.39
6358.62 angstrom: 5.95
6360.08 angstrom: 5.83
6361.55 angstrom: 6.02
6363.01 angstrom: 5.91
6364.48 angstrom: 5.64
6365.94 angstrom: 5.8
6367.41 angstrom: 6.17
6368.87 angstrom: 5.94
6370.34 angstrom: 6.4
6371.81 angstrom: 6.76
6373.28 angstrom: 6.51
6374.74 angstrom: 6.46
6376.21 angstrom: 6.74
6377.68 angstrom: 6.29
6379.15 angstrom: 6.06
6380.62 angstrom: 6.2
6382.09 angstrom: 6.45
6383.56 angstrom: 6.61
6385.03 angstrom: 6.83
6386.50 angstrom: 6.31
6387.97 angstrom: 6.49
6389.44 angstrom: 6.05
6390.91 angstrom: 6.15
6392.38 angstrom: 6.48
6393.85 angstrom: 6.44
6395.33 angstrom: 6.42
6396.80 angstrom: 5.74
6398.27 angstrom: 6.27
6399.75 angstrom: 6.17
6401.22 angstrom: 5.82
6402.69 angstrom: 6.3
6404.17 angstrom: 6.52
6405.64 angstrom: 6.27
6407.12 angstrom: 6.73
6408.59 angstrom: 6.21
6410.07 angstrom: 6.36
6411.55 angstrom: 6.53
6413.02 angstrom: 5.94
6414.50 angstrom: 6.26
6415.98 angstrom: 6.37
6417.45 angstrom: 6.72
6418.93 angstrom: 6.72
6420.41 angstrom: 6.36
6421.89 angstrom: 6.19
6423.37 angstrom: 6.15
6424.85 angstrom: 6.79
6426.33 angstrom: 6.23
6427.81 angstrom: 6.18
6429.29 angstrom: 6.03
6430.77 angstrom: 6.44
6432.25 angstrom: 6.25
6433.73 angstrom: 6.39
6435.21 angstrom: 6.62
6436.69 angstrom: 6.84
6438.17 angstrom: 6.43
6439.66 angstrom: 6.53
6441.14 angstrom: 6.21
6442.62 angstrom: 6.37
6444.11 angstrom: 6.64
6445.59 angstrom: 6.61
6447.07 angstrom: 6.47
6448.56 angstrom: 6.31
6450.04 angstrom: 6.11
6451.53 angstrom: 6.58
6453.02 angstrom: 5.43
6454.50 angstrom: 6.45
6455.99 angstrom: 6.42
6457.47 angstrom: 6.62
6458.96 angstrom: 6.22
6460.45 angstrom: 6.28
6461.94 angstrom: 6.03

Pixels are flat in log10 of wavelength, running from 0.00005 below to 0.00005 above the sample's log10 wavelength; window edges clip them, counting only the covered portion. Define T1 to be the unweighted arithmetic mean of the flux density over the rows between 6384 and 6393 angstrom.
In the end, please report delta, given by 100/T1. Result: 15.7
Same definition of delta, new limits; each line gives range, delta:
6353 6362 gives 16.6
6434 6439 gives 15.1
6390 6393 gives 15.8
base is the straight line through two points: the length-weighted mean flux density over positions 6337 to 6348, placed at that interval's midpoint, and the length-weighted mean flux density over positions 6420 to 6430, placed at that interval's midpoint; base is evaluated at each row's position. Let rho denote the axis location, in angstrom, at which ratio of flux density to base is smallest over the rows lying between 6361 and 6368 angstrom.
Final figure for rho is 6364.48 angstrom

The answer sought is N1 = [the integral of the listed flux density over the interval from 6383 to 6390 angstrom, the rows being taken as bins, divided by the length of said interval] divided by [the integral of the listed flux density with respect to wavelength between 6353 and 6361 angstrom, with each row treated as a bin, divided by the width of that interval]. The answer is 1.07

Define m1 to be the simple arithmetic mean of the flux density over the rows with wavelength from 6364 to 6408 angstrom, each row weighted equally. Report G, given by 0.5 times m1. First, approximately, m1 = 6.30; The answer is 3.15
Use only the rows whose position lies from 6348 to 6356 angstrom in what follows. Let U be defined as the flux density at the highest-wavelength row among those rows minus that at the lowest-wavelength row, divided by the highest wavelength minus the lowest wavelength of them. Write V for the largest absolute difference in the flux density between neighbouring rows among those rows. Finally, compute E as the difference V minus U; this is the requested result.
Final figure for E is 0.56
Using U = -0.038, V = 0.520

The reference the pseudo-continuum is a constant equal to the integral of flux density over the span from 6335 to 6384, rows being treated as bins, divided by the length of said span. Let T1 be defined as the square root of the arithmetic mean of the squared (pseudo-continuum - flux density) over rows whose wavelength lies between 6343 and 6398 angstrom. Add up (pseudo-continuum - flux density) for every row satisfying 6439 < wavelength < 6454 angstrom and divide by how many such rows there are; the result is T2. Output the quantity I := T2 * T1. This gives -0.030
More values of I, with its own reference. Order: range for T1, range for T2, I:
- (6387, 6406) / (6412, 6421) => -0.041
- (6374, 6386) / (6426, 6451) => -0.056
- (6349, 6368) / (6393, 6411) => -0.014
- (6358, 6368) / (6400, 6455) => -0.048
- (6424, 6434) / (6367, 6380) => -0.036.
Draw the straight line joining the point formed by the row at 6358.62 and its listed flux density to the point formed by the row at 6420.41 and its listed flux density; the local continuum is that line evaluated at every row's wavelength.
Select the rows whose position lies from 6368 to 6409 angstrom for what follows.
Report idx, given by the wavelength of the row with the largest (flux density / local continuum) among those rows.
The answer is 6371.81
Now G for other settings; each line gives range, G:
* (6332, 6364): 3.10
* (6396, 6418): 3.14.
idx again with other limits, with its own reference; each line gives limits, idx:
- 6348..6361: 6351.30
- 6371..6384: 6371.81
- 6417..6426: 6424.85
